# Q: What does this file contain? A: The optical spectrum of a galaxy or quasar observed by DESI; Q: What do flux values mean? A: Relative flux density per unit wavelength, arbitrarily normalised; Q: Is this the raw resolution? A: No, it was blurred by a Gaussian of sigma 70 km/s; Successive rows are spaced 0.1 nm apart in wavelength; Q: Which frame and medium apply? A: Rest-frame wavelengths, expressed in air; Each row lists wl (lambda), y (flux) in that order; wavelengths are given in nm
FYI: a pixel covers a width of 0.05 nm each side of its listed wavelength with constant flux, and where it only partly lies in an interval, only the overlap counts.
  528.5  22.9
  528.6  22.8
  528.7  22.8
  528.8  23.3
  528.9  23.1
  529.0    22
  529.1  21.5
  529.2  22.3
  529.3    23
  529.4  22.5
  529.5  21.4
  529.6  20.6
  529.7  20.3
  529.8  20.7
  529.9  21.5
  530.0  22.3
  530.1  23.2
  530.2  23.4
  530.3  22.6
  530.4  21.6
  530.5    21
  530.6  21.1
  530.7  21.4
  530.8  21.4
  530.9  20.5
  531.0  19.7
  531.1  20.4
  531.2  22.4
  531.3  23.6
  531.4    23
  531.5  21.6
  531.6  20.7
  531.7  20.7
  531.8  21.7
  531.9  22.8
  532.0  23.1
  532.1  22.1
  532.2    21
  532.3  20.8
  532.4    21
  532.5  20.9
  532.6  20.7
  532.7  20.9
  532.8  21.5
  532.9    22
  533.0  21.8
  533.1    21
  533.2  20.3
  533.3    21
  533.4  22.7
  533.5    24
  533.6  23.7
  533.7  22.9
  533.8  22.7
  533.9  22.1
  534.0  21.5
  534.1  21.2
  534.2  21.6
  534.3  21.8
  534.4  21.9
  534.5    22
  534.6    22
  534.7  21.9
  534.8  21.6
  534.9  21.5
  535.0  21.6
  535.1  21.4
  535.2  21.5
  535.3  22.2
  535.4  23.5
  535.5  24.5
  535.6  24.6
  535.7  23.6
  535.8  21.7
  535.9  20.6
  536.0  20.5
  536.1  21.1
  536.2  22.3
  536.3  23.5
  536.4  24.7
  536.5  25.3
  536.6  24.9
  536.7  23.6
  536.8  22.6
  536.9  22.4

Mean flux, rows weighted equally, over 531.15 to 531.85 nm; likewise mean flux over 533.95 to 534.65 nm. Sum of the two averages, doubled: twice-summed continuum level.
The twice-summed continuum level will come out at 87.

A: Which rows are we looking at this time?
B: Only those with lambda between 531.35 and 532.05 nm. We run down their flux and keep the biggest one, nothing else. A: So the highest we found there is 23.1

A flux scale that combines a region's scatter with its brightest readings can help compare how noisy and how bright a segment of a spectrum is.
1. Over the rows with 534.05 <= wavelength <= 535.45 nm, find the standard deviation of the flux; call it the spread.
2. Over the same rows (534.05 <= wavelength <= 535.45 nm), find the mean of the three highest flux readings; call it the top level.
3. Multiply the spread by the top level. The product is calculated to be 12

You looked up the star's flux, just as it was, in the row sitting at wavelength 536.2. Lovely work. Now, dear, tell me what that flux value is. 22.3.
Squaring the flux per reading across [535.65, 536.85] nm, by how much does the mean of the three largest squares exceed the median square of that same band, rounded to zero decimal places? 92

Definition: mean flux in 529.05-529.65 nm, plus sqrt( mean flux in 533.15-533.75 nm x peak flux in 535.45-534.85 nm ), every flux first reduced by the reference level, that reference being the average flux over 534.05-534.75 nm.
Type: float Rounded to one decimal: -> 1.2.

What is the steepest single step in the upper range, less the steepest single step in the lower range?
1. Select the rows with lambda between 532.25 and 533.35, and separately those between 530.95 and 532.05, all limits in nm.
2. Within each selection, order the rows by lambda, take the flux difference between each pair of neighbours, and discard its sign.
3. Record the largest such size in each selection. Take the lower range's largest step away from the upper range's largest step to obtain -1.2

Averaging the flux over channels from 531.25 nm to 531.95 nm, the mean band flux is 22.0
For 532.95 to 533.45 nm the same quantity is 21.4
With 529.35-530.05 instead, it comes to 21.3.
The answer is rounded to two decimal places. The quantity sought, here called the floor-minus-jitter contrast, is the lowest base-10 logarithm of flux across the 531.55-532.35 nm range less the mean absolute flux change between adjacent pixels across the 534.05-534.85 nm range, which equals 1.14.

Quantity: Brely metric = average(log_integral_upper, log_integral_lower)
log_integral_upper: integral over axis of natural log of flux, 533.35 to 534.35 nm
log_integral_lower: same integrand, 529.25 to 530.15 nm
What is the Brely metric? 2.9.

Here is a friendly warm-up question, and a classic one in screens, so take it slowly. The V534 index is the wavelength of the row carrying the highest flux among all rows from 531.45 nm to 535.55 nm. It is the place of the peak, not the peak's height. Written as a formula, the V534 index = 535.5 nm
